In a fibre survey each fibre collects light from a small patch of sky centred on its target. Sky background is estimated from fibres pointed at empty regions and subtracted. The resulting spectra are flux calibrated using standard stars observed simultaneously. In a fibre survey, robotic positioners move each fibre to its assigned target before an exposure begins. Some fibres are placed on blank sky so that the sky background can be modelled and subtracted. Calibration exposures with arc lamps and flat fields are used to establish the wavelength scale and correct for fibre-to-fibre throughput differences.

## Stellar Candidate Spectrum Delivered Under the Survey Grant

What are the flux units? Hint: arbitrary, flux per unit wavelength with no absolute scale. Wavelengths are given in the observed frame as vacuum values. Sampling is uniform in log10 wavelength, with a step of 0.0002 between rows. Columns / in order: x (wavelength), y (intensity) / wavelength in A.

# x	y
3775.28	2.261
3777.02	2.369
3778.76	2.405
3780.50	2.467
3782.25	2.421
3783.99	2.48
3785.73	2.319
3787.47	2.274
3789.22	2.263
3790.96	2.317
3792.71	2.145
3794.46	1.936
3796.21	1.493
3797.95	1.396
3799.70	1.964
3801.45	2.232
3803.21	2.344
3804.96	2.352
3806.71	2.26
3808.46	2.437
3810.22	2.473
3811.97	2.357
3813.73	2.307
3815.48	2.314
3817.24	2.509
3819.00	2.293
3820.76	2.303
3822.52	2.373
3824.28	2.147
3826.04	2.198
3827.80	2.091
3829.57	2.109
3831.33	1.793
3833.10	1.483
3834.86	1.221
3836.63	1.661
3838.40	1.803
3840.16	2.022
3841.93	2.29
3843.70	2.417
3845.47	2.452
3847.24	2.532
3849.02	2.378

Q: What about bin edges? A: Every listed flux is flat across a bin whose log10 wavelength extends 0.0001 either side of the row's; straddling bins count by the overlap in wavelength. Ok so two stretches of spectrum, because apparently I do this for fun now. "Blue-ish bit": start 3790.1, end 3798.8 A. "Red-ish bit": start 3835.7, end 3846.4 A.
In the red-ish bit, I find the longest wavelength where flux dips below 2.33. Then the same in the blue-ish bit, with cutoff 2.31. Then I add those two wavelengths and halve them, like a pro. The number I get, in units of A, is 3819.9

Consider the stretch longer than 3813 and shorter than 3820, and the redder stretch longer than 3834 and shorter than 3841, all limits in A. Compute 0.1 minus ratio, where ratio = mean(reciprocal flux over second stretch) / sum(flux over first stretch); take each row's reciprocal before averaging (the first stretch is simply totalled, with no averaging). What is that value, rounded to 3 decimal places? 0.034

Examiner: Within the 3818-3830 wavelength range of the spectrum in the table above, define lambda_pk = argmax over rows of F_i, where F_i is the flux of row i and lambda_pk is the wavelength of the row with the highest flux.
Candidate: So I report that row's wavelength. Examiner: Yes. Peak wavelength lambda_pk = 3822.52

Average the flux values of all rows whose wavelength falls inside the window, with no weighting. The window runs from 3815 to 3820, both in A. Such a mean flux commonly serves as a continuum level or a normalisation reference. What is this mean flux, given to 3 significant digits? 2.37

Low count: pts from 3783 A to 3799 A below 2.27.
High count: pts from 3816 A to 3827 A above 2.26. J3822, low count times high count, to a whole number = 20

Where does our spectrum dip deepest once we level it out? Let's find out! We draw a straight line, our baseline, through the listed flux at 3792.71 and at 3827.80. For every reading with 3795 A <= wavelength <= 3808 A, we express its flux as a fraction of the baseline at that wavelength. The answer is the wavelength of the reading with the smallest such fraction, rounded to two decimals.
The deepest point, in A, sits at 3797.95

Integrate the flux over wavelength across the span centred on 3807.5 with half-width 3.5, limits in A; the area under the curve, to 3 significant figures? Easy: 16.7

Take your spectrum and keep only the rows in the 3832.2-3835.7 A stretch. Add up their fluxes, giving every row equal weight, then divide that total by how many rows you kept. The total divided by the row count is 1.4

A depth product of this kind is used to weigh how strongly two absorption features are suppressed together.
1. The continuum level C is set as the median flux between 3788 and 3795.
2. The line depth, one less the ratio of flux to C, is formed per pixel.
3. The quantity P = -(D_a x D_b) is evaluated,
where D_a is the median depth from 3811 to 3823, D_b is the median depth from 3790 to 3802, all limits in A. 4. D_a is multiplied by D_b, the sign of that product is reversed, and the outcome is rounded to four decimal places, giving 0.0054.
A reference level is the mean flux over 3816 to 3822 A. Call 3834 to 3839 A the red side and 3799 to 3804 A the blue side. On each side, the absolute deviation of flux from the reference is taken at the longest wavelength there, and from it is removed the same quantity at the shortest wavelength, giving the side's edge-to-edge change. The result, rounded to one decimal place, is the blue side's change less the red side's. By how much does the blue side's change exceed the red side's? 0.2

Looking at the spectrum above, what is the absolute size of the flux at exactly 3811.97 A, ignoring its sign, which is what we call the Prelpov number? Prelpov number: 2.36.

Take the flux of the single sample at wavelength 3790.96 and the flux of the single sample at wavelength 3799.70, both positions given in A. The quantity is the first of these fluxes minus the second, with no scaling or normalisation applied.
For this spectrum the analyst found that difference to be 0.4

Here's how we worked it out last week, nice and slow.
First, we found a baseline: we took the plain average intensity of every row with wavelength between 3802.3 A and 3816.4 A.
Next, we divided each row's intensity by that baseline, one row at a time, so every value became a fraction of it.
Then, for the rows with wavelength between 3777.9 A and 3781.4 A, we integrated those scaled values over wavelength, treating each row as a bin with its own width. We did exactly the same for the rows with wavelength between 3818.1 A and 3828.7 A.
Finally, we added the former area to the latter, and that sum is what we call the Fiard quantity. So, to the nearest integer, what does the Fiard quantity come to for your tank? 14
